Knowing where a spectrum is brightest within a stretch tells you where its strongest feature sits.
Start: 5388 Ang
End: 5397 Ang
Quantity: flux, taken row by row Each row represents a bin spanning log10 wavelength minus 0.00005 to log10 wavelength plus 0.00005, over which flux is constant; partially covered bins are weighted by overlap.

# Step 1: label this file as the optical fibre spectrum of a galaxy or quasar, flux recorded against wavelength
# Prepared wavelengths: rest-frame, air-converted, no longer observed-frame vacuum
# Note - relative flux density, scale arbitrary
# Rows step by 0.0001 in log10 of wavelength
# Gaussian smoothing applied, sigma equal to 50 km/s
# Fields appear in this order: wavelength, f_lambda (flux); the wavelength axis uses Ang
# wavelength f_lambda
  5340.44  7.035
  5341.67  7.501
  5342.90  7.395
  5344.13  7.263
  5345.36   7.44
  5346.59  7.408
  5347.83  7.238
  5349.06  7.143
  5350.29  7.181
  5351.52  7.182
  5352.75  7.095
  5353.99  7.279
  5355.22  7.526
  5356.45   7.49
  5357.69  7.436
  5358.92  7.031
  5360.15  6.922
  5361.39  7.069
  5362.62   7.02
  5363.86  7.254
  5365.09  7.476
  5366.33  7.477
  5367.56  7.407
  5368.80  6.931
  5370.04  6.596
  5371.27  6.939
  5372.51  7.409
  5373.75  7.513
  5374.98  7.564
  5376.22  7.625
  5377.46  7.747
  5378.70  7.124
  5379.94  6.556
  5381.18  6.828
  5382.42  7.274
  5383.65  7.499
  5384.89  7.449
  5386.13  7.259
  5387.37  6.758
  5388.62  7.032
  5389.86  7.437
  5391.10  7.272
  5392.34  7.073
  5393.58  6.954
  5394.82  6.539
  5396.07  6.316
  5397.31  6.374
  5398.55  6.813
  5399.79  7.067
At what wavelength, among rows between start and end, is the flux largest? 5389.86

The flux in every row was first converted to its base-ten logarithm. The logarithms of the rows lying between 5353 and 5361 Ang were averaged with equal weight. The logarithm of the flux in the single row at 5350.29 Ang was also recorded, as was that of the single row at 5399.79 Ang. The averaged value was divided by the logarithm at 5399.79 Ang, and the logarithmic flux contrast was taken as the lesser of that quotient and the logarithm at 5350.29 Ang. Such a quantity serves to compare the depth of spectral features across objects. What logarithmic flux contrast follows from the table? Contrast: 0.856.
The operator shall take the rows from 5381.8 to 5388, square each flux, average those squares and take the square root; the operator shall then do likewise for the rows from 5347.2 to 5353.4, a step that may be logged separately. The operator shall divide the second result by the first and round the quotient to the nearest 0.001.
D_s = 0.988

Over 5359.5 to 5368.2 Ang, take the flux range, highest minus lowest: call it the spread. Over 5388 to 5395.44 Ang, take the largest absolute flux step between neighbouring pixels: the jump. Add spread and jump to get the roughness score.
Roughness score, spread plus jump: 1.0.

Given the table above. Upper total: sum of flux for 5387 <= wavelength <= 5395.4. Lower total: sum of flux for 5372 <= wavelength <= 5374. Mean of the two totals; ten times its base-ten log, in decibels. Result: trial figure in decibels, 15.1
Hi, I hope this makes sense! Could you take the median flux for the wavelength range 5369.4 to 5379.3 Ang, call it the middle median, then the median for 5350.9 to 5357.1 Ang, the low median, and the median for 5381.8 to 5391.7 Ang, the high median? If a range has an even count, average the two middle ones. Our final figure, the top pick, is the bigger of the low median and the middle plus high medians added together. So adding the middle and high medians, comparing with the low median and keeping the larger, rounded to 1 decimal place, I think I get 14.7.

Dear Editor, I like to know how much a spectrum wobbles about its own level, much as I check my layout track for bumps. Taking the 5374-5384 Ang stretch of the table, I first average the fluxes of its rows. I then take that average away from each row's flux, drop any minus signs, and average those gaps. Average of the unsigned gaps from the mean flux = 0.33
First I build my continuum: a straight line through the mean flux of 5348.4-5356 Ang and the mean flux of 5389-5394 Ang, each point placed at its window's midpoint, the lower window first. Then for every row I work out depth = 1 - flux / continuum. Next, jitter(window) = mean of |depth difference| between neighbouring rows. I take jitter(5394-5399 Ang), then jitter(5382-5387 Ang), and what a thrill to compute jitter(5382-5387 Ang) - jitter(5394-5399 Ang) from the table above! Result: -0.012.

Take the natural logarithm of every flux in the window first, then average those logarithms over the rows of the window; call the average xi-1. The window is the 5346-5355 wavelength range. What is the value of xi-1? 1.98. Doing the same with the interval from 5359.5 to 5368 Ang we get 1.98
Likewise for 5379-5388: 1.96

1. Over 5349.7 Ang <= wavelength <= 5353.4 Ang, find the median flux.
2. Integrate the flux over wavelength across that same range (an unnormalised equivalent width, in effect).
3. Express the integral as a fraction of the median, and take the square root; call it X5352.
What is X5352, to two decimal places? 1.92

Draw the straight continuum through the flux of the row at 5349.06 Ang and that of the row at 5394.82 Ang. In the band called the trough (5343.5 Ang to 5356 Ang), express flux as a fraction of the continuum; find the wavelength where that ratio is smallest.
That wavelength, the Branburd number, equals 5349.06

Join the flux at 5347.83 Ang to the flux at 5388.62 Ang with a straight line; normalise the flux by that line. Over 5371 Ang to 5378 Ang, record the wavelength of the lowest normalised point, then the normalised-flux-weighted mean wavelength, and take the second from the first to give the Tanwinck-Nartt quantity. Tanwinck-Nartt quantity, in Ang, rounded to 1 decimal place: -3.2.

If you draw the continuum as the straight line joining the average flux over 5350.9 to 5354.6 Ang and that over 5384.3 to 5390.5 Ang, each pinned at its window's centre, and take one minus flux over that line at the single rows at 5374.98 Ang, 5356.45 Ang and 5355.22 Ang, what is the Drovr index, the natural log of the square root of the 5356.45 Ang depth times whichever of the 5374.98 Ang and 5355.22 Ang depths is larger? -3.1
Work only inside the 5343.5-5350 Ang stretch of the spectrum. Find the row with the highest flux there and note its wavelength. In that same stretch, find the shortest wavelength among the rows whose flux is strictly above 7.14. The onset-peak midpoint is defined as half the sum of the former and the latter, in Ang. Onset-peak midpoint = 5344.7 Ang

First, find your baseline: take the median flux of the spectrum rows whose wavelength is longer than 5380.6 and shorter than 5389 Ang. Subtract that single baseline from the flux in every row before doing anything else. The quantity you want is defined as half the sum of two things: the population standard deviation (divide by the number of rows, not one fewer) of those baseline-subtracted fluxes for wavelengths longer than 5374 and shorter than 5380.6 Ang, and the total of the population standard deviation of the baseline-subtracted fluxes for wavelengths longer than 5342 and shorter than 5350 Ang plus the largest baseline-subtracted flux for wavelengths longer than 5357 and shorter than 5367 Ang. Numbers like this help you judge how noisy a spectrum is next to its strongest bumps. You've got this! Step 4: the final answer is 0.381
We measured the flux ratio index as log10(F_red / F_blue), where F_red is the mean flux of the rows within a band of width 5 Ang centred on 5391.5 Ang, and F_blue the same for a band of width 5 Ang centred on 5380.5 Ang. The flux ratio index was 0.015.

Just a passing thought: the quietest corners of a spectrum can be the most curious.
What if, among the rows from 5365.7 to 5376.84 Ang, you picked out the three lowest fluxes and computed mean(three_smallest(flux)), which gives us 6.82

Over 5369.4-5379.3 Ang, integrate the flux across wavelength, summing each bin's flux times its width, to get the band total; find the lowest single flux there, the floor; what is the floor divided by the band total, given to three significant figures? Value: 0.0911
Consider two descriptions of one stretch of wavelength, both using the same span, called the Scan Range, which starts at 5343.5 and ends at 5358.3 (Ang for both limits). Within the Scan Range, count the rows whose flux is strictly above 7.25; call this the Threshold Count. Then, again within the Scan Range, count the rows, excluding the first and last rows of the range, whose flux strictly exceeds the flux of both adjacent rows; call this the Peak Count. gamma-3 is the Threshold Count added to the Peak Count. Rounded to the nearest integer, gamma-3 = 10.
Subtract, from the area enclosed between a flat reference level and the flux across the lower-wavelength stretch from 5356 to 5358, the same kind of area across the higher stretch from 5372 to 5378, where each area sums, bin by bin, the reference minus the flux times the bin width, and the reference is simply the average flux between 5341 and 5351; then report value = 1.2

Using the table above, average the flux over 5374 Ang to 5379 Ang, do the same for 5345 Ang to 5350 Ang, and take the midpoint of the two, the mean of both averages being 7.41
